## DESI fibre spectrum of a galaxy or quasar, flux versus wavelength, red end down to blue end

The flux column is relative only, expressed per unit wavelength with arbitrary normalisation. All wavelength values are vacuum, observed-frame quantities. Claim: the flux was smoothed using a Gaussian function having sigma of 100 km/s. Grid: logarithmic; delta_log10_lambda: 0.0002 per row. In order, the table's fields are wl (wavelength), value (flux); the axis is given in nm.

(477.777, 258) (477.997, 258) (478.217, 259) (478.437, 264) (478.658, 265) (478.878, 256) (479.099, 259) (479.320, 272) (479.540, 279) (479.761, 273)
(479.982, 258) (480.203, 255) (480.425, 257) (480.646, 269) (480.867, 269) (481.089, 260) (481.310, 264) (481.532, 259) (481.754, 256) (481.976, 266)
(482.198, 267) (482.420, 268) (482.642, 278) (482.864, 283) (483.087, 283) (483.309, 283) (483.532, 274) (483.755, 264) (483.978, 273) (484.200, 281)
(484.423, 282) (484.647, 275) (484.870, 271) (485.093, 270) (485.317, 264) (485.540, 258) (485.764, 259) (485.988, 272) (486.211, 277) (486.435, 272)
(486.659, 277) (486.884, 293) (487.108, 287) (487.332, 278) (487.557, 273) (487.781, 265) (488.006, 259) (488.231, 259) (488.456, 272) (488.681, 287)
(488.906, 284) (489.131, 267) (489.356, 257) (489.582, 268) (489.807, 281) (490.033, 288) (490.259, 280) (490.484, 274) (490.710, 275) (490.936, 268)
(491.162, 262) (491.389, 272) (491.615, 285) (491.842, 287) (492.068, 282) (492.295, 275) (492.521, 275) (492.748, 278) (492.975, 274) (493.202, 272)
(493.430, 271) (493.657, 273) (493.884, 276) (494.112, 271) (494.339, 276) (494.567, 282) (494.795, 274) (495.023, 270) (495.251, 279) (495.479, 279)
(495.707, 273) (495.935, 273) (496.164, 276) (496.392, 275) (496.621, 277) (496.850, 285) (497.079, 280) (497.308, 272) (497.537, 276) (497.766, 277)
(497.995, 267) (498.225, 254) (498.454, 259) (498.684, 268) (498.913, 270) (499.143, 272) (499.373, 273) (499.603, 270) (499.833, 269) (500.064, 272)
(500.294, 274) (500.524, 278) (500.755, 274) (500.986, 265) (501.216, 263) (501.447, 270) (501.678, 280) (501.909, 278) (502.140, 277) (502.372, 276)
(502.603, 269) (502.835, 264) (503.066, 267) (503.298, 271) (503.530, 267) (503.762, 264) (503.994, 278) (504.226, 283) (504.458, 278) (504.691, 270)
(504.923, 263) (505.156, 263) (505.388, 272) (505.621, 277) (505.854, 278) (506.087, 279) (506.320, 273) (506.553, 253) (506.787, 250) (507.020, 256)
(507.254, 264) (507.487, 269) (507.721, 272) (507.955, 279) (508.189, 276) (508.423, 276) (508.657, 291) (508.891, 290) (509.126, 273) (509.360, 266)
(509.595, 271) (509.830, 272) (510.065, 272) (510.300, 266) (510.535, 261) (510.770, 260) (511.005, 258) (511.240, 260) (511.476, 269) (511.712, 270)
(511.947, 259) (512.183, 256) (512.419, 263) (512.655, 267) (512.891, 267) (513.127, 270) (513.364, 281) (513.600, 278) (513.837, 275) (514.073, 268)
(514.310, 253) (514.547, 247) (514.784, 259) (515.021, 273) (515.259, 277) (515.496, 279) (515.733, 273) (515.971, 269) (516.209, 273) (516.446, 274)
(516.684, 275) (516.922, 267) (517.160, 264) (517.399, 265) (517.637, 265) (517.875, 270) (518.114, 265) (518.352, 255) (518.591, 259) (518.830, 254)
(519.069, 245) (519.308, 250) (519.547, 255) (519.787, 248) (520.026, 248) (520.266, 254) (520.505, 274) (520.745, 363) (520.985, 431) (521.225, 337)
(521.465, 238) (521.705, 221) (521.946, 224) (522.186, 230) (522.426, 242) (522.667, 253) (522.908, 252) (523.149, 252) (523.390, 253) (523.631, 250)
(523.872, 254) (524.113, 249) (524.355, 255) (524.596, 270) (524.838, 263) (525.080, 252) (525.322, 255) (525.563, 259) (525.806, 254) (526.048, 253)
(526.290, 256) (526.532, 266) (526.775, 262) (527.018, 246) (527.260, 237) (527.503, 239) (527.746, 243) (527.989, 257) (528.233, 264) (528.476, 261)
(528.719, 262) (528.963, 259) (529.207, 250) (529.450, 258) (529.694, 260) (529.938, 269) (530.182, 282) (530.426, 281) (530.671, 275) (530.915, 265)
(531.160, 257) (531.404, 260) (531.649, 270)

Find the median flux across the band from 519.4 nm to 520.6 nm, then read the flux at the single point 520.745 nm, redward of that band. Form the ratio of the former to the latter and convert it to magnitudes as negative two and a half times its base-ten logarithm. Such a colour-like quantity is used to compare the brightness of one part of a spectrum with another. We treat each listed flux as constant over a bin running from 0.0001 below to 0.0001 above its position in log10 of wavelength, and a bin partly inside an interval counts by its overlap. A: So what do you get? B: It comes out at 0.39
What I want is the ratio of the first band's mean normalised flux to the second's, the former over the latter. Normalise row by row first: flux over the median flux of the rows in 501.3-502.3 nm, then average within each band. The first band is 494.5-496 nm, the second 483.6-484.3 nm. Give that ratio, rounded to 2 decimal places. 1.01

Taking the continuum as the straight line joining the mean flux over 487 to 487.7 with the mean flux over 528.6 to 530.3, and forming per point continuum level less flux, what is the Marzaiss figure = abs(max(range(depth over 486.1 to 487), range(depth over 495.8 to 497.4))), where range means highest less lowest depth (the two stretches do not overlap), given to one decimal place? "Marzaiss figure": 21.2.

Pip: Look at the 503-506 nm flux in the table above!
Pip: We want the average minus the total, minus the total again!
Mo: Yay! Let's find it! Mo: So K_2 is -6790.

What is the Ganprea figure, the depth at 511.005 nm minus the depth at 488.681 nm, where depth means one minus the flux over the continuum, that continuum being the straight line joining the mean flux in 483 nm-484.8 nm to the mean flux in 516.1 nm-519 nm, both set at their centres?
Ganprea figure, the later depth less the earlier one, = 0.08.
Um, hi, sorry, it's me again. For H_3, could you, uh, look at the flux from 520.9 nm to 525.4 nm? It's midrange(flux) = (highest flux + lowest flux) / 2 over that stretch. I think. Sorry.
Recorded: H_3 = 326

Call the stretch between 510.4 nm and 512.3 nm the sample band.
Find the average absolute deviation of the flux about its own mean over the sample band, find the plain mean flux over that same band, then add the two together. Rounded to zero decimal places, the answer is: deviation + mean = 266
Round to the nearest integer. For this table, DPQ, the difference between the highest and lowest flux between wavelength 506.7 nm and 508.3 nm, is 29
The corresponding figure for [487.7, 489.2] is 28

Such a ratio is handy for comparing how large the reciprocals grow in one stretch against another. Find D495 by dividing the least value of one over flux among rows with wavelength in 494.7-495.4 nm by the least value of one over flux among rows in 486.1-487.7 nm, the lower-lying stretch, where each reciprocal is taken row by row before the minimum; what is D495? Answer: 1.05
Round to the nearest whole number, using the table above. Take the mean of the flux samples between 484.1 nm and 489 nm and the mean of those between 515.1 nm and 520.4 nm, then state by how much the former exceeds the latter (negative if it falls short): 10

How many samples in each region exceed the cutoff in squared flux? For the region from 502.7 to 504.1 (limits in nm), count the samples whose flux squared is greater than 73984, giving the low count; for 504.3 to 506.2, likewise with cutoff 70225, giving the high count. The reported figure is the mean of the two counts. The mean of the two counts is 3.5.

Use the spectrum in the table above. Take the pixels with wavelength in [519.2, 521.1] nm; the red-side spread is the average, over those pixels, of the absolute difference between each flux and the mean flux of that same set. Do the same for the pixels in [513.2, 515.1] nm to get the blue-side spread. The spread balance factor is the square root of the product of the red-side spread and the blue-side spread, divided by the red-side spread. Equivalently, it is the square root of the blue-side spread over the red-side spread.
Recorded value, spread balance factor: 0.44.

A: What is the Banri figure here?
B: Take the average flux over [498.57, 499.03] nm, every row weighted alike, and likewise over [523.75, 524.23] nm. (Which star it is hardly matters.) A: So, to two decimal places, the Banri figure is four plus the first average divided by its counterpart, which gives 5.07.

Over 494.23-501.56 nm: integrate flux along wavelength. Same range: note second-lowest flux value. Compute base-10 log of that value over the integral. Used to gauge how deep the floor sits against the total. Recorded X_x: -0.9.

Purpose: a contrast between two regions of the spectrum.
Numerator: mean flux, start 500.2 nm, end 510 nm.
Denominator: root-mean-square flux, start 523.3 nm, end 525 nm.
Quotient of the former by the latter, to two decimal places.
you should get 1.06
